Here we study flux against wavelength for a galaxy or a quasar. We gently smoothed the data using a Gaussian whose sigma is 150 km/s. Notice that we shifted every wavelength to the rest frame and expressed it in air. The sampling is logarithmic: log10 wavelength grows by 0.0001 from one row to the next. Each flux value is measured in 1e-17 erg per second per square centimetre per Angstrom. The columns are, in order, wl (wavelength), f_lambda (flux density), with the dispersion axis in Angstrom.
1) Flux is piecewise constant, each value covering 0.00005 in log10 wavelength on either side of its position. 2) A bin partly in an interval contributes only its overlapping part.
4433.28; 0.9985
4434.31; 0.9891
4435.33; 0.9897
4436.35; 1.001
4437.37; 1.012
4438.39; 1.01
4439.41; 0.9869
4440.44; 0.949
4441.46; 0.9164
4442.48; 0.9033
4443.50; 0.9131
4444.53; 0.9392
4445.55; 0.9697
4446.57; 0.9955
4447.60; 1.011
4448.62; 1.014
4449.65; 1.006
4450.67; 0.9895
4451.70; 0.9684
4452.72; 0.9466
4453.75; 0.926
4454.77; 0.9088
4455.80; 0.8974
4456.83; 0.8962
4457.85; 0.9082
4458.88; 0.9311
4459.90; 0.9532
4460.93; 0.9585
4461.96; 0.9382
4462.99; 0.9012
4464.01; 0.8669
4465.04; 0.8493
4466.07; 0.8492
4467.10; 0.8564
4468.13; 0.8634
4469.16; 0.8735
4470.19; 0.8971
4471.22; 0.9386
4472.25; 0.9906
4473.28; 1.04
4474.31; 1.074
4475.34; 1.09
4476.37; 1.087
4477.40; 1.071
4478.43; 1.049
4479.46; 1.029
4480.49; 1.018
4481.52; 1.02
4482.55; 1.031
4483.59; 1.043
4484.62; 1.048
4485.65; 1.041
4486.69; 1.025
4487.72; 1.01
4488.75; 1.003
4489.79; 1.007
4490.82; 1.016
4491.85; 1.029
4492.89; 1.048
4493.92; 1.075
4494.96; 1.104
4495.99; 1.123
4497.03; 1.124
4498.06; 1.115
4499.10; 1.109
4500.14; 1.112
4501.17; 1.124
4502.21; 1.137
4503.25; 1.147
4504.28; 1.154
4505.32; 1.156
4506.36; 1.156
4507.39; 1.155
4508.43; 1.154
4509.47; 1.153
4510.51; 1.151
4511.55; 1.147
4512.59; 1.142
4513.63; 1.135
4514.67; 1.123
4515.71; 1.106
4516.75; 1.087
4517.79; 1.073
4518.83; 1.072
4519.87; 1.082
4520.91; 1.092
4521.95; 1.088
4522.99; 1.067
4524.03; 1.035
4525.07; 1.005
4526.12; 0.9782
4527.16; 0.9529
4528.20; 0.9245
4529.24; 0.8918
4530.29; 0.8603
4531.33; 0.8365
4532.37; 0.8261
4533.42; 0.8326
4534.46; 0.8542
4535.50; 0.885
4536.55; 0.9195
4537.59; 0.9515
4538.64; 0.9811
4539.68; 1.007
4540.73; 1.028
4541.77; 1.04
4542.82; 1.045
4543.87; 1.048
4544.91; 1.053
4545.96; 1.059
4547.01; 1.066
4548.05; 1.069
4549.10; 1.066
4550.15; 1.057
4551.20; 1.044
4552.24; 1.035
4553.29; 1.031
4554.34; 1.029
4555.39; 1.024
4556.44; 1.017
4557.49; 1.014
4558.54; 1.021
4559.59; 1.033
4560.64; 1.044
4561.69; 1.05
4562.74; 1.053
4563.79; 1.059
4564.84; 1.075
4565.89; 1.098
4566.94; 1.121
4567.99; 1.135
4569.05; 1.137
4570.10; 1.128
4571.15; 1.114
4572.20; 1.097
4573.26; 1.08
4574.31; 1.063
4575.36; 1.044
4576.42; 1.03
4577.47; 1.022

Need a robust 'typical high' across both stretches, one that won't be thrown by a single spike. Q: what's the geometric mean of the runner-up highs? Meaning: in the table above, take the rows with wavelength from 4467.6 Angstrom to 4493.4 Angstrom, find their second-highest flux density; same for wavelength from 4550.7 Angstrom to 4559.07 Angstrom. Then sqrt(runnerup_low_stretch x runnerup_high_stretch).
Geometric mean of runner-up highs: 1.06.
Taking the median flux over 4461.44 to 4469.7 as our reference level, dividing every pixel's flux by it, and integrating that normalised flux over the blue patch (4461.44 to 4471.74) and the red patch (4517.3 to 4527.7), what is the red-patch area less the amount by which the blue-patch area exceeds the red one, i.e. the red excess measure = 14.6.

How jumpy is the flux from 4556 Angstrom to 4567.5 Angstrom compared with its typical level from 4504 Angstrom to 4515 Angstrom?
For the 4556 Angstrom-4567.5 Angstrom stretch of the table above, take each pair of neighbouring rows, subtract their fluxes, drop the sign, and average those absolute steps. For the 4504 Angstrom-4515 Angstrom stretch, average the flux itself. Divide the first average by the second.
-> 0.010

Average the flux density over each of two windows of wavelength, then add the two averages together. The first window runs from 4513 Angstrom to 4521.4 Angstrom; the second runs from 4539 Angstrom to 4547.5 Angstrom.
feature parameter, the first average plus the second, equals 2.14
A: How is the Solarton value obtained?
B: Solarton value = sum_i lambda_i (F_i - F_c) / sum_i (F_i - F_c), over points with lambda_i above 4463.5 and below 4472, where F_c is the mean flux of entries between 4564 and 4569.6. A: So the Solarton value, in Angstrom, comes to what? 4467.4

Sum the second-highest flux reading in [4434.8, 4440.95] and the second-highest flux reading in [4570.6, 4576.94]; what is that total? 2.11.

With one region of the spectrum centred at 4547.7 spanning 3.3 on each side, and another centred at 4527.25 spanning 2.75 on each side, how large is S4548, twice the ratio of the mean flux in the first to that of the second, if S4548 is 2.2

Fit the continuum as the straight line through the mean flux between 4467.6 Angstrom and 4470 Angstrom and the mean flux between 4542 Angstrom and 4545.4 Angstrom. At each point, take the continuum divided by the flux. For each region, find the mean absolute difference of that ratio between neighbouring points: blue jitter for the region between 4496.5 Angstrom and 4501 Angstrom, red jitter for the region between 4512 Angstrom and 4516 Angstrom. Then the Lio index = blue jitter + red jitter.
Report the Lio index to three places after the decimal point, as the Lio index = 0.017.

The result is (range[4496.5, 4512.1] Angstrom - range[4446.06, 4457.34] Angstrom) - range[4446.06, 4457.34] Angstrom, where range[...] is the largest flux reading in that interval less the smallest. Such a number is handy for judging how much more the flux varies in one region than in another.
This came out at -0.19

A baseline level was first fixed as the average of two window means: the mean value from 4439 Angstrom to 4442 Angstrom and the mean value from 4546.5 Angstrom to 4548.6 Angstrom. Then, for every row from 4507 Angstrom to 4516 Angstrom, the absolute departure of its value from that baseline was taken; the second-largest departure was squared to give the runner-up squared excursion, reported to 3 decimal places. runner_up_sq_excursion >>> 0.021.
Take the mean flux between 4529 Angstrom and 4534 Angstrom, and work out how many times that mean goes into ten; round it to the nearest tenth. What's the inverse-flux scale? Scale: 11.8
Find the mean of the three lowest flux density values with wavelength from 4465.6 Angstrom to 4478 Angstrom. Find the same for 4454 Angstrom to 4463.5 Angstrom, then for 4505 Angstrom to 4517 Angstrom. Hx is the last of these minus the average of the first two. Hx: 0.23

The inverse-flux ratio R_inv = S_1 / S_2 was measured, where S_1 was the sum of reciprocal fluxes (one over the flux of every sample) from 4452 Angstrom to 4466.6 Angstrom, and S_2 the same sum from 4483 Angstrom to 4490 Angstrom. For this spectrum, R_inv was 2.3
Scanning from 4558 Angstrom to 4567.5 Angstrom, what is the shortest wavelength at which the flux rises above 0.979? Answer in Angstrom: 4558.54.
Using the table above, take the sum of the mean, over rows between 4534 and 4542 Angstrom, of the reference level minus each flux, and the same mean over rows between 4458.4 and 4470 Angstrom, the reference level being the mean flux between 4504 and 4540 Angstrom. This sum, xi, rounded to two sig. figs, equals 0.21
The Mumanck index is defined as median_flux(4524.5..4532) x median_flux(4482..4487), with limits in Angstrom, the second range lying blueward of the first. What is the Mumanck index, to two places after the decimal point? 0.96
